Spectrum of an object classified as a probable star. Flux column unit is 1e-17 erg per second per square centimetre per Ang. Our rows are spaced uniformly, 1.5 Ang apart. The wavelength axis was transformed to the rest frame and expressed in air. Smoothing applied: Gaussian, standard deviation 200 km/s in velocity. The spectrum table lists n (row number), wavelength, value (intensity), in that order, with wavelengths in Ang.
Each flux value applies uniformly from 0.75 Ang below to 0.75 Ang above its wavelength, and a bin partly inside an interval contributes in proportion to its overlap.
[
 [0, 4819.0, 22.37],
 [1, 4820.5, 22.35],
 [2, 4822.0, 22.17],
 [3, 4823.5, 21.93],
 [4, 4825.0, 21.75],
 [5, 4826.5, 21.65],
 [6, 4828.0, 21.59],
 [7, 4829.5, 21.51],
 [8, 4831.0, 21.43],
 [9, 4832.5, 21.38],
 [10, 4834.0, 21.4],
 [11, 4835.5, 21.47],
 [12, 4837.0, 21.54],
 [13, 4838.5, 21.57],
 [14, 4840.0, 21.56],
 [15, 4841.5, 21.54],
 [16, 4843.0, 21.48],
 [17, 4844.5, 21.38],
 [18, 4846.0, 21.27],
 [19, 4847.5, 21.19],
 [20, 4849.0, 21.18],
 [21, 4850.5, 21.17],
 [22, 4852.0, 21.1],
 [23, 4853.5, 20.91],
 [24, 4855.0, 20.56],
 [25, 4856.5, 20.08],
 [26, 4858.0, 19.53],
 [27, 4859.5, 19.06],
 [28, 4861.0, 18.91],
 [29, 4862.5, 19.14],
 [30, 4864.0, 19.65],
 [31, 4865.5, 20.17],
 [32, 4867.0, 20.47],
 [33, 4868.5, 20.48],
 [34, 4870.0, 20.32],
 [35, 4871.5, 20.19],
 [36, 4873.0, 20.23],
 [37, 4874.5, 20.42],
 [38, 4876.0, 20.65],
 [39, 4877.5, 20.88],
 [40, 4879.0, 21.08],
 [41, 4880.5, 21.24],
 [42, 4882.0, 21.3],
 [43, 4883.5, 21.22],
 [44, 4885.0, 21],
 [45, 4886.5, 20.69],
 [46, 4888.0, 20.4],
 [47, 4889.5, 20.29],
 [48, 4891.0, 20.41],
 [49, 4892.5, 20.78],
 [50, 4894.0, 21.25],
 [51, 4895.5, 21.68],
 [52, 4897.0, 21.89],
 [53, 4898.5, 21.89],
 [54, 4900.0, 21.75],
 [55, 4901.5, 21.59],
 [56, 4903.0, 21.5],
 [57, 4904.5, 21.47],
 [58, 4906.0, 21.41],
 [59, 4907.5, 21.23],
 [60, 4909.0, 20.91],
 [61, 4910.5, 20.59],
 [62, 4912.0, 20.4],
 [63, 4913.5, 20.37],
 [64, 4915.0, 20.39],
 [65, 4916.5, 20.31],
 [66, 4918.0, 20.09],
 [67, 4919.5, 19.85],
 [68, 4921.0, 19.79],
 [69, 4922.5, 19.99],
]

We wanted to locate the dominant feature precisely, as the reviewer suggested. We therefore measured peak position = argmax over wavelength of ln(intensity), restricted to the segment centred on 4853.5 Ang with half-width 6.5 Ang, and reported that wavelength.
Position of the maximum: 4847.5 Ang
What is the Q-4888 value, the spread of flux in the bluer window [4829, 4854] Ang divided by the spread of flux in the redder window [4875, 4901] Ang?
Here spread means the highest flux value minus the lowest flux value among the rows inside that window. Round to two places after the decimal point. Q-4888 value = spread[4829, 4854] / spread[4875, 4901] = 0.41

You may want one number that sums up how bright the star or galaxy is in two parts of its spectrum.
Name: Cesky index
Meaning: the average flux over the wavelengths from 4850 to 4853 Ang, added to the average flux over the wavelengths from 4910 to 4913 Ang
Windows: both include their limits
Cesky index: 41.6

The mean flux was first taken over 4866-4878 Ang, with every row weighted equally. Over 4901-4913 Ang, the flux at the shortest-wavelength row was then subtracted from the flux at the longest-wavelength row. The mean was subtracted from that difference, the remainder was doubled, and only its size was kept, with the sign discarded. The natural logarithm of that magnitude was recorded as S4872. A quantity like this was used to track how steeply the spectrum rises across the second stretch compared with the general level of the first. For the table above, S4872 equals 3.77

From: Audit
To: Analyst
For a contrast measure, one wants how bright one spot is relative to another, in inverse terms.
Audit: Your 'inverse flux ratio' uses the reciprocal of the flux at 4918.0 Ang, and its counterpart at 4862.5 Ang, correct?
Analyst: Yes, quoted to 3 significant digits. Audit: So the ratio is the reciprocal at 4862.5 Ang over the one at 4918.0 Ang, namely 1.05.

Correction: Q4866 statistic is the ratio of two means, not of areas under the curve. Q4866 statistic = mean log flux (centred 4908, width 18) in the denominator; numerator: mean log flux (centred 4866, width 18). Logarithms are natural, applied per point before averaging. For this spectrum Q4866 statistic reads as 0.98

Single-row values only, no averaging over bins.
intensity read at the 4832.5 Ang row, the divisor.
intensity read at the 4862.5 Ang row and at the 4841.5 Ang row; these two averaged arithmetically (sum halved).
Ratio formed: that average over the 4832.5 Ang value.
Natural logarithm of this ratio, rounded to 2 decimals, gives -0.05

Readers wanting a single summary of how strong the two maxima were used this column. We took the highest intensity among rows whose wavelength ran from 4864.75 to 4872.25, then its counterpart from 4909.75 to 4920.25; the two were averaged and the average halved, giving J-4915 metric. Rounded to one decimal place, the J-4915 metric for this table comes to 10.3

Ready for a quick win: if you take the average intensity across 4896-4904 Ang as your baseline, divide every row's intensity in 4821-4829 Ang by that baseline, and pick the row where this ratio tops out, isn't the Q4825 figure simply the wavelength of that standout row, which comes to 4822.0 Ang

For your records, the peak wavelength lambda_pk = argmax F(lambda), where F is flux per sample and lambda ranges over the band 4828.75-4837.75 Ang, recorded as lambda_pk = 4837.0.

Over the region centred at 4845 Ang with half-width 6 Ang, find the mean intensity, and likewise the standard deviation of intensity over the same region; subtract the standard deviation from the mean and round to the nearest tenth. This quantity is 21.2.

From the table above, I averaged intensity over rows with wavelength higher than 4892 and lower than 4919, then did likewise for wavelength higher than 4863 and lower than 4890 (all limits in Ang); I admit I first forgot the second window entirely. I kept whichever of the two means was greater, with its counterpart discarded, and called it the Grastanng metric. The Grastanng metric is 21.1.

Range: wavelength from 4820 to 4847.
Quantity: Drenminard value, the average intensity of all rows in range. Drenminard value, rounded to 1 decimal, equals 21.6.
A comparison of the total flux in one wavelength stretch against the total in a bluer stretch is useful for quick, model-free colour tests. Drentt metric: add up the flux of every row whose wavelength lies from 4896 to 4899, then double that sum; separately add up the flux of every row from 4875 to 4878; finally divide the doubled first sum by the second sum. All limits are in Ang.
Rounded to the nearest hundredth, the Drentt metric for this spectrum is 2.11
